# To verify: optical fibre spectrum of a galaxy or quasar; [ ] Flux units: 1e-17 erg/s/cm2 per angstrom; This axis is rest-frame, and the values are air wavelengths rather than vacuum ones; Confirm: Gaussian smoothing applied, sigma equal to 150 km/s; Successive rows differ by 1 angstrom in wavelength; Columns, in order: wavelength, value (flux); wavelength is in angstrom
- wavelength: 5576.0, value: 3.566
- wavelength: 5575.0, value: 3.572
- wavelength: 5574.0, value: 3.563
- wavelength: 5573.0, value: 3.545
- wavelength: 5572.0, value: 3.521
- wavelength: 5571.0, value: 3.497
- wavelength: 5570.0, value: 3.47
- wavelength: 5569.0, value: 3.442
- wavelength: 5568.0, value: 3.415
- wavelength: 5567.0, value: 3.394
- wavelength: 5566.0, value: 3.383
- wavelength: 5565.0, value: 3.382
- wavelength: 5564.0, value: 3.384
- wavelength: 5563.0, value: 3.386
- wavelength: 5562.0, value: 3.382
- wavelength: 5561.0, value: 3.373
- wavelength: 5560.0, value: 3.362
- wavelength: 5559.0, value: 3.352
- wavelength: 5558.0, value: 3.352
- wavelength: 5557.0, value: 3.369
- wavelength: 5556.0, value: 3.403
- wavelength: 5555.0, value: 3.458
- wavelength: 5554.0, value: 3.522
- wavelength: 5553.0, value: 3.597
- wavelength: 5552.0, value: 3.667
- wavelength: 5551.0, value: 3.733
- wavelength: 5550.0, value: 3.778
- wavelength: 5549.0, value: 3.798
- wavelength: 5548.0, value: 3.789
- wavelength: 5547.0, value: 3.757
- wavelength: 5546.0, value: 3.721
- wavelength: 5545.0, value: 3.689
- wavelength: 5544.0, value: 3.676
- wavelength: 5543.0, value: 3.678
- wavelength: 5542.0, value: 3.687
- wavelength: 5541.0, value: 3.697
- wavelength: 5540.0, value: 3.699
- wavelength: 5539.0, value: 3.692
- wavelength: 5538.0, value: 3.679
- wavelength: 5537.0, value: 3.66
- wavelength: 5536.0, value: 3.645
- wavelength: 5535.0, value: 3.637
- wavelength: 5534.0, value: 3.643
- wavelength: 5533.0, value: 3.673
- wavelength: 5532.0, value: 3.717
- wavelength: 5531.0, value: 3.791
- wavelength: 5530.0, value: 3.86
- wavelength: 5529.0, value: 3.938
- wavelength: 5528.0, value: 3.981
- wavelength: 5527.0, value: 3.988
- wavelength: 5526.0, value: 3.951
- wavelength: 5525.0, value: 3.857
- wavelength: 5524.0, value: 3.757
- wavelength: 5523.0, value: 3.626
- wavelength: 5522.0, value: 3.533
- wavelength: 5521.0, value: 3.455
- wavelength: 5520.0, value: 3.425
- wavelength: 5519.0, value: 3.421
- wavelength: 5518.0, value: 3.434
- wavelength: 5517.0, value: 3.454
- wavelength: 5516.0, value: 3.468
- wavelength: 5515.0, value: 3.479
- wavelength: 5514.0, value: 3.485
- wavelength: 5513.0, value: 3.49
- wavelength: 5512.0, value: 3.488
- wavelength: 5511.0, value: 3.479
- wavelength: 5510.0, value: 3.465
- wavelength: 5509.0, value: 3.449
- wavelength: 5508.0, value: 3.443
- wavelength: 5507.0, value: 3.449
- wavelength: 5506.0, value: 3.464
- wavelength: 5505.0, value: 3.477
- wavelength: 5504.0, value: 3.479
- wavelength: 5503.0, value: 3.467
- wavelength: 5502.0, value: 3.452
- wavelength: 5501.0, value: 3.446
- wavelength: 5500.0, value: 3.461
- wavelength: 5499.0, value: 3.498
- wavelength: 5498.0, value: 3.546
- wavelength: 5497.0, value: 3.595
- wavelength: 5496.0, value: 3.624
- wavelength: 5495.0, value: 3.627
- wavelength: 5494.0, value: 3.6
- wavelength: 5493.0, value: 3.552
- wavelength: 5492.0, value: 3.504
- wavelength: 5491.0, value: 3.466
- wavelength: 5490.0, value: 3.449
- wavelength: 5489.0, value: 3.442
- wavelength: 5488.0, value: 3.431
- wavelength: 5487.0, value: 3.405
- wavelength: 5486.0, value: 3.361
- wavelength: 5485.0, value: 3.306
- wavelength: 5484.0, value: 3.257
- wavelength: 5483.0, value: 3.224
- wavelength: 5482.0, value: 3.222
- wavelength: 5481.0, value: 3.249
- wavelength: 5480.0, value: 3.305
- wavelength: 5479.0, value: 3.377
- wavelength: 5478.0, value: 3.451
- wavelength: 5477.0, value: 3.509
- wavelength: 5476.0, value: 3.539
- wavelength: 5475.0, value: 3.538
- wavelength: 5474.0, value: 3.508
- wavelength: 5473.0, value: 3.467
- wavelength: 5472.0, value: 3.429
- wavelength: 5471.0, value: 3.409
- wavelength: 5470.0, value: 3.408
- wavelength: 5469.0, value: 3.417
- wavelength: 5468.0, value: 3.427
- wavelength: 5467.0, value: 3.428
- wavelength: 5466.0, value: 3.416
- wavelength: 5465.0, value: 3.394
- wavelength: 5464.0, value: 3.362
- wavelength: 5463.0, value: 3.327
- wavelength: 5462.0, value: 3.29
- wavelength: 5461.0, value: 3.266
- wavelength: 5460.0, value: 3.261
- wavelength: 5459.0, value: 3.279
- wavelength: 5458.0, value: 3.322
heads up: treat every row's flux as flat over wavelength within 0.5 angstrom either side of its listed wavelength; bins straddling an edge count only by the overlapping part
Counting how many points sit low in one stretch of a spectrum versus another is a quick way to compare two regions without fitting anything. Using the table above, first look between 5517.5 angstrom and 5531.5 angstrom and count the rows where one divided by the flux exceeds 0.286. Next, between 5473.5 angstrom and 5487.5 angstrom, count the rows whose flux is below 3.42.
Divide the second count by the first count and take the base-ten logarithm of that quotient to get 0.35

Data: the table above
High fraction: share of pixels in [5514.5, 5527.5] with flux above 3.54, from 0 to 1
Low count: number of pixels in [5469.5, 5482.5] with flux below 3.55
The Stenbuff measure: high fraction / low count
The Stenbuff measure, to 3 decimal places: 0.030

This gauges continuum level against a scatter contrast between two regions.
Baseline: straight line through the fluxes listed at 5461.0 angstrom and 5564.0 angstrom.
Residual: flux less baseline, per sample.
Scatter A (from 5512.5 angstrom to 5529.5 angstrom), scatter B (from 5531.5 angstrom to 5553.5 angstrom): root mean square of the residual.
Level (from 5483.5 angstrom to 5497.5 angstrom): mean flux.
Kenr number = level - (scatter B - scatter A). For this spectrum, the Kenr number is 3.50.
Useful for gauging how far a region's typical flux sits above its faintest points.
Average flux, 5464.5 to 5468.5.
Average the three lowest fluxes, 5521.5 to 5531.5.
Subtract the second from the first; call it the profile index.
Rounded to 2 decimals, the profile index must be -0.22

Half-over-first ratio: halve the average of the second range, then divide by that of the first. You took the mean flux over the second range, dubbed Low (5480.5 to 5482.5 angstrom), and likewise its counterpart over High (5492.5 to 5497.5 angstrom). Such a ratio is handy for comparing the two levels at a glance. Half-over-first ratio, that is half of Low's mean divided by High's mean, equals 0.45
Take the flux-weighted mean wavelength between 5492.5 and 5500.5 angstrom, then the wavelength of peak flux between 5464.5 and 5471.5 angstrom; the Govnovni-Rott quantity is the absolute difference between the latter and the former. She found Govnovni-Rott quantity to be 29.5 angstrom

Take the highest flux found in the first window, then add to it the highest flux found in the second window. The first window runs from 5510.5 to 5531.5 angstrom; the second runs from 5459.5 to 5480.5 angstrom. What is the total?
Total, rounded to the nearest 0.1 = 7.5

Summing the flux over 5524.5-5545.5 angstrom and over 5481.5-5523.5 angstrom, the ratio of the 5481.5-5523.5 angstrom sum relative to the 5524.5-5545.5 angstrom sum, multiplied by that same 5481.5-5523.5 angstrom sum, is 268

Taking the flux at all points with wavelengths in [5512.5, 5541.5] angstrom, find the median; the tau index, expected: 3.66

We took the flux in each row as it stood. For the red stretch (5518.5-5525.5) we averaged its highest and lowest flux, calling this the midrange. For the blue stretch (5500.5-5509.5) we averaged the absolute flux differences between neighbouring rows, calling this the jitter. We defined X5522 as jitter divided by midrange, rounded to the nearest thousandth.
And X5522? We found 0.003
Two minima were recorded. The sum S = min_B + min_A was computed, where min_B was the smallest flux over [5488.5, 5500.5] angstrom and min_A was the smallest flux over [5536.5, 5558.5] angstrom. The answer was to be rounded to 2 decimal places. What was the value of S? 6.79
